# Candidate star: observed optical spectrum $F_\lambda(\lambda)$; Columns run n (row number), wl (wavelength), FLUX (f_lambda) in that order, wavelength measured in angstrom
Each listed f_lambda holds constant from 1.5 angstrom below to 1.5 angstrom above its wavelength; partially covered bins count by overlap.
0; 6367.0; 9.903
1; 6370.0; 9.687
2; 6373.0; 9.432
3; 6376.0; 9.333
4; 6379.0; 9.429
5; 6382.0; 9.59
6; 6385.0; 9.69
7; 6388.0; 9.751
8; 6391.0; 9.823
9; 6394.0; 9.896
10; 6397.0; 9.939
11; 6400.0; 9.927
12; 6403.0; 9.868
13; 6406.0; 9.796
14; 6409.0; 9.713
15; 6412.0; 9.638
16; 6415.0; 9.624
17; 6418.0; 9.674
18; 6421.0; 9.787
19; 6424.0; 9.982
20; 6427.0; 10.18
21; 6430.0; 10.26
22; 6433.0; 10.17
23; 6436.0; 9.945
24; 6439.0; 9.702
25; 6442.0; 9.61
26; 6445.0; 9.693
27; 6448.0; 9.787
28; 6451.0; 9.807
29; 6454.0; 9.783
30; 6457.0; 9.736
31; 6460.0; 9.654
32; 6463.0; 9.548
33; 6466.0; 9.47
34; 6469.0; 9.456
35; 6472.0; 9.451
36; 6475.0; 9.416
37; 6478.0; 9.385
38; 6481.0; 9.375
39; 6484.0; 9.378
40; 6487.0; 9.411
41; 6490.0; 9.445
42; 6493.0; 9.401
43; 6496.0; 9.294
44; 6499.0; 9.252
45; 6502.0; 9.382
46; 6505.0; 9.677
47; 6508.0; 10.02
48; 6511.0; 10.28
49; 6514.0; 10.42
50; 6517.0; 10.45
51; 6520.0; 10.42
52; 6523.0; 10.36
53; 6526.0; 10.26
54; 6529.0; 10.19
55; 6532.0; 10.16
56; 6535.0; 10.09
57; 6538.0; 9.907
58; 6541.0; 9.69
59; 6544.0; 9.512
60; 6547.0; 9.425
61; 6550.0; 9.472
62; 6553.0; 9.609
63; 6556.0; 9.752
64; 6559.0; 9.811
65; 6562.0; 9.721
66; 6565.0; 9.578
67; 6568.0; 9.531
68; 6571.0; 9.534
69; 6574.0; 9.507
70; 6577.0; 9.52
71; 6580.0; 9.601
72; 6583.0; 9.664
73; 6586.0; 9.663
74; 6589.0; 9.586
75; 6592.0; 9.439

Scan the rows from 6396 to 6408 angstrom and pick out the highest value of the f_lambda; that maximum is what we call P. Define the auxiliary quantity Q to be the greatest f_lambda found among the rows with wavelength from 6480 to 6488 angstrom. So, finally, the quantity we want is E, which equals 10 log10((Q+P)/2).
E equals 9.9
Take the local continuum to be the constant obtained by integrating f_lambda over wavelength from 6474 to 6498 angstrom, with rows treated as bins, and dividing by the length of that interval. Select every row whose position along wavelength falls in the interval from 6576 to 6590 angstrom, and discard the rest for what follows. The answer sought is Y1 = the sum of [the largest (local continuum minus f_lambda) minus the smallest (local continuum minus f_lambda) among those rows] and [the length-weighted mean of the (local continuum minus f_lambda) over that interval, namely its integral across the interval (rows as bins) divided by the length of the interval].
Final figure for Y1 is -0.1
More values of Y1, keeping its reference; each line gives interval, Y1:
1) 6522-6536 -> -0.6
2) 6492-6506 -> 0.4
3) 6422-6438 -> -0.4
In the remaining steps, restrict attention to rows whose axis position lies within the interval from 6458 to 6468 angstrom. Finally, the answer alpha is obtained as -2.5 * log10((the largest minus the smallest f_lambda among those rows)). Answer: 1.8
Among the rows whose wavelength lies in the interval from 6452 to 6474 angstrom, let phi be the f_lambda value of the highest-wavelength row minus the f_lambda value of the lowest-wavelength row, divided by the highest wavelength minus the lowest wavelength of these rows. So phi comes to -0.02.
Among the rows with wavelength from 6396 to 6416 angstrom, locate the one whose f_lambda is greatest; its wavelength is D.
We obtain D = 6397.0 angstrom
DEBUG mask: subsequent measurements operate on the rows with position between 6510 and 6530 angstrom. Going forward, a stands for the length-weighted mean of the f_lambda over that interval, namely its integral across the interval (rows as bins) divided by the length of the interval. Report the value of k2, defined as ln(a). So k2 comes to 2.34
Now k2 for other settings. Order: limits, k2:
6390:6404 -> 2.29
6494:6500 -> 2.23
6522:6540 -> 2.32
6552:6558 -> 2.27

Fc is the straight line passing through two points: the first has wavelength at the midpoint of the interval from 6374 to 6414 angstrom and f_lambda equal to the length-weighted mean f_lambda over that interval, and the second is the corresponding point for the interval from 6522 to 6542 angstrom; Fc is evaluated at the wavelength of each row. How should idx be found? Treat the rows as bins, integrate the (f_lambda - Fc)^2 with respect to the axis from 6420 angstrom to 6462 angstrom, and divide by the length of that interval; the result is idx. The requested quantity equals 0.05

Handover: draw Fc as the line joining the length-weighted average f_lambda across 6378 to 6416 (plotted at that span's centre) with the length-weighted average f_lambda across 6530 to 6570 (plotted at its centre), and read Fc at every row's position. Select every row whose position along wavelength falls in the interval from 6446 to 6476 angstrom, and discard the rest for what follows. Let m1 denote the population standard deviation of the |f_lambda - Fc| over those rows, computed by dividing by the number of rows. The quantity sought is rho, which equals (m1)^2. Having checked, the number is 0.013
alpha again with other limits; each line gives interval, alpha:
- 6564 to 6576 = 2.9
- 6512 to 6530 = 1.5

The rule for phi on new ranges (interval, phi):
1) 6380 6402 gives 0.02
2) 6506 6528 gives 0.01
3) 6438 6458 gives 0.00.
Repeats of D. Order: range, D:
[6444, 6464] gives 6451.0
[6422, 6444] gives 6430.0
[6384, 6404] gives 6397.0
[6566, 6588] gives 6583.0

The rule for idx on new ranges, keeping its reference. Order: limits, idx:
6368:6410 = 0.03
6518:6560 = 0.17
